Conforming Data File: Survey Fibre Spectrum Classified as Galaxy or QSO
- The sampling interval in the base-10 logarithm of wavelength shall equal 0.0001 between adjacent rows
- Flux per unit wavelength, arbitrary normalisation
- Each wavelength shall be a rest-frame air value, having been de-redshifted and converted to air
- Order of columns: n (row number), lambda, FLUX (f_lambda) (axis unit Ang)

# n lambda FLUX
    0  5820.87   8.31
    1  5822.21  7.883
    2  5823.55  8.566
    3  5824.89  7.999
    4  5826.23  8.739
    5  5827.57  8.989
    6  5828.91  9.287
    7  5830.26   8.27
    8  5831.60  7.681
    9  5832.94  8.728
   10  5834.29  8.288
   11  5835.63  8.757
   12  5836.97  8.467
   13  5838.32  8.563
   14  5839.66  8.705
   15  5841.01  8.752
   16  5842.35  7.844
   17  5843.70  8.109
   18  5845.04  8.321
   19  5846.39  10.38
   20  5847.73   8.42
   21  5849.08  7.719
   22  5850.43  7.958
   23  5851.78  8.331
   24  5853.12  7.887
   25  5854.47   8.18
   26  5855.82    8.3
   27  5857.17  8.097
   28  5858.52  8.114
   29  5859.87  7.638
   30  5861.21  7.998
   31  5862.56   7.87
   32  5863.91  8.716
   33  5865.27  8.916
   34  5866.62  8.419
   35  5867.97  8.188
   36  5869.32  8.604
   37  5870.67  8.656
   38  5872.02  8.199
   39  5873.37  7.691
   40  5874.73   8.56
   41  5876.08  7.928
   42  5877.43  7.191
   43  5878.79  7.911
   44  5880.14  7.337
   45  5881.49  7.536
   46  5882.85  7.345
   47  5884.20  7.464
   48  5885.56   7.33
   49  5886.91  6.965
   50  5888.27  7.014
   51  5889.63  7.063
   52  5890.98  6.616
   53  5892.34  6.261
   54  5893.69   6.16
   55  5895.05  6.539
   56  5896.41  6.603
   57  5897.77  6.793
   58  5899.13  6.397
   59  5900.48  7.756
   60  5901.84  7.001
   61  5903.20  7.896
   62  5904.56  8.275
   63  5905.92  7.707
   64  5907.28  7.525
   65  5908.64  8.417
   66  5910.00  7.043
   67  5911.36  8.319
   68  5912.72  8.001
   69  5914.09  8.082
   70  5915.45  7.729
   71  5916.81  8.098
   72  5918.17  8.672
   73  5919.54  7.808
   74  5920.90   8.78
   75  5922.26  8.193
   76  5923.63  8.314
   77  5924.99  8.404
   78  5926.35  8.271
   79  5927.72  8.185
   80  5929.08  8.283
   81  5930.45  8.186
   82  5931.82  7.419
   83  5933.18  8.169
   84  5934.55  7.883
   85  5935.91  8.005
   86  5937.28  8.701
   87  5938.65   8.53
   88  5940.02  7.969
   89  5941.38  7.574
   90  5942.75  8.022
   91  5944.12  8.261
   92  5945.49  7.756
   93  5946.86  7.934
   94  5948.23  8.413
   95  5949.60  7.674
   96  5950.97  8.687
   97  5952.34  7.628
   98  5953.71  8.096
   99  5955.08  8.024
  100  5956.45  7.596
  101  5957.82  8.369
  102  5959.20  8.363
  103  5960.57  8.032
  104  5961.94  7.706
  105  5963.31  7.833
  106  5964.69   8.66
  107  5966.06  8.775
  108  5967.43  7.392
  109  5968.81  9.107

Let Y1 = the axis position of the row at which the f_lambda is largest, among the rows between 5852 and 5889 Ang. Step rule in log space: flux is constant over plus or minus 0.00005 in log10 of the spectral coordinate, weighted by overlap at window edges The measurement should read 5865.27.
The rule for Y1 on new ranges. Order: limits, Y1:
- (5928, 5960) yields 5937.28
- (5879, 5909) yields 5908.64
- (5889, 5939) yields 5920.90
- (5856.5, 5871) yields 5865.27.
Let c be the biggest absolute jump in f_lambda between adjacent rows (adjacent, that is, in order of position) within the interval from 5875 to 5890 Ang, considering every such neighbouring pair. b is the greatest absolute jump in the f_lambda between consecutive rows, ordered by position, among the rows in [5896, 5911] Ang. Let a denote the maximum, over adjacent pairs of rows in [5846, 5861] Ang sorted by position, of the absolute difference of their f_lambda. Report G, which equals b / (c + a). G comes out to 0.51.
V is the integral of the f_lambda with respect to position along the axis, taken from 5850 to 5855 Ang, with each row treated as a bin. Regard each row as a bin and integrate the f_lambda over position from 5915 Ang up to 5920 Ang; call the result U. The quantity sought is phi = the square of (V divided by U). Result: 1.0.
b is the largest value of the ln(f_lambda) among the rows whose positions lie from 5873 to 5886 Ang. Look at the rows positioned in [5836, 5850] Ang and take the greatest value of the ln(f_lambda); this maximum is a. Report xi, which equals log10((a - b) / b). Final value -1.0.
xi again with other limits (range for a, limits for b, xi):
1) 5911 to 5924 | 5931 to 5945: -2.4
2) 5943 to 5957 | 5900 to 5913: -1.8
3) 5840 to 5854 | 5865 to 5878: -1.2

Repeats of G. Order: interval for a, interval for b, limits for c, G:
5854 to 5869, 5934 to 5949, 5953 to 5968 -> 0.31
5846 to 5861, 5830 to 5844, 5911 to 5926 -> 0.36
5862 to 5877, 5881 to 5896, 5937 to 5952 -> 0.24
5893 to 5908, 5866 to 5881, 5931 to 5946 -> 0.41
